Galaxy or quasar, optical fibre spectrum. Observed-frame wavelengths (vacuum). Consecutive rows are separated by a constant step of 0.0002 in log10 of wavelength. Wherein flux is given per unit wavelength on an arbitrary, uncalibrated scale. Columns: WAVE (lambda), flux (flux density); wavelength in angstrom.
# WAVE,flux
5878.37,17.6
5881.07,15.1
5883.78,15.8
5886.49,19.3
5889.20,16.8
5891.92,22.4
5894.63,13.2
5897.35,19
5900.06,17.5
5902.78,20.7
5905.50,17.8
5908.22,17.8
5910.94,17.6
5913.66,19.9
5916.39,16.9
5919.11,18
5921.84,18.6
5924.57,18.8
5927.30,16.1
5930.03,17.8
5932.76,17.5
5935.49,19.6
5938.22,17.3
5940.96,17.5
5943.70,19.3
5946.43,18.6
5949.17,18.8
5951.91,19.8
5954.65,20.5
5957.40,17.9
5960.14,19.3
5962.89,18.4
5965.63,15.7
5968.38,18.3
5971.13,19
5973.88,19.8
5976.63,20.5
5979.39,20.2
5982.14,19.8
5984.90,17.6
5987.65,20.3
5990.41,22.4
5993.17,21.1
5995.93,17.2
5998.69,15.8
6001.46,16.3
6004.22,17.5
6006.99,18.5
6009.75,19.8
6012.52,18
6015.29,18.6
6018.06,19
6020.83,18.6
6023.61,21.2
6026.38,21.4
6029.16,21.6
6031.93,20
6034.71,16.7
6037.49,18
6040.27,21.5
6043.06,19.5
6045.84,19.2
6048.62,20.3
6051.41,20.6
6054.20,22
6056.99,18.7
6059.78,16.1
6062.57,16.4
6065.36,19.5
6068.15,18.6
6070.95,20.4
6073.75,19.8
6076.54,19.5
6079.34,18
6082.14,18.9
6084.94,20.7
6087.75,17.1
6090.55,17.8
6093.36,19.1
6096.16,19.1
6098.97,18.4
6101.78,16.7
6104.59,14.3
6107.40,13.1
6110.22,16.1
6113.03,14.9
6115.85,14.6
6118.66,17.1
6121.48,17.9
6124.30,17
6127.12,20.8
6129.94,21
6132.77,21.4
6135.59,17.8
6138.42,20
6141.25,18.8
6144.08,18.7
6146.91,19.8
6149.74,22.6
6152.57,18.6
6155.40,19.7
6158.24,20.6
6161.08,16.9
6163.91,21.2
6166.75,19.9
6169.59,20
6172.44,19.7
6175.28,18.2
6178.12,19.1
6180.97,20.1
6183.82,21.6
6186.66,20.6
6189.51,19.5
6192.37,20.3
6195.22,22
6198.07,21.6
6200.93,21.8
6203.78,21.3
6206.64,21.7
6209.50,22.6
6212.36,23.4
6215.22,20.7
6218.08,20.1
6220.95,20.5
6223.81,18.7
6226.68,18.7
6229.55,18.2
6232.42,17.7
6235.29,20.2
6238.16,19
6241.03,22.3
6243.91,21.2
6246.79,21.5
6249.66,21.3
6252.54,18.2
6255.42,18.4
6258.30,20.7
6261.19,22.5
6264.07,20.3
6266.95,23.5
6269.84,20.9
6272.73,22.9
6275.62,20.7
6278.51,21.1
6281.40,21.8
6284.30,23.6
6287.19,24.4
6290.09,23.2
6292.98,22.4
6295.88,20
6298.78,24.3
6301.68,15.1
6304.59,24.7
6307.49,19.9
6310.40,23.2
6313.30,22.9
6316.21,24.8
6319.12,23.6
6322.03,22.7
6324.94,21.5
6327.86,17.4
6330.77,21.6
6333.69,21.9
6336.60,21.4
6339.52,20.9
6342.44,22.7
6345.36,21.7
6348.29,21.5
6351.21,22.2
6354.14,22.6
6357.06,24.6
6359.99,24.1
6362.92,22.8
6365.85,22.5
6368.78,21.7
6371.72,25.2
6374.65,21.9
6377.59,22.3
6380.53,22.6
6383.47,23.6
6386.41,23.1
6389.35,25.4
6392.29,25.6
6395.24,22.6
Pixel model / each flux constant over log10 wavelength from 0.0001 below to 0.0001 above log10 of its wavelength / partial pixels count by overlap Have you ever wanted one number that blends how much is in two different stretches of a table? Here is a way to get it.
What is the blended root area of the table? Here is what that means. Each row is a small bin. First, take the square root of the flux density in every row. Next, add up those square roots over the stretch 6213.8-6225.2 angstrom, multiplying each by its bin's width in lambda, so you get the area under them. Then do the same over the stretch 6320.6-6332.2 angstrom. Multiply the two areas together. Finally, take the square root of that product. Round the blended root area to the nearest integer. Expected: 52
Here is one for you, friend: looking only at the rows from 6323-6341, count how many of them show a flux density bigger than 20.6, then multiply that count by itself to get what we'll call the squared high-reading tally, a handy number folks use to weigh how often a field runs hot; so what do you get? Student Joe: 25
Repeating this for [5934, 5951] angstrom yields 0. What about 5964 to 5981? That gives 0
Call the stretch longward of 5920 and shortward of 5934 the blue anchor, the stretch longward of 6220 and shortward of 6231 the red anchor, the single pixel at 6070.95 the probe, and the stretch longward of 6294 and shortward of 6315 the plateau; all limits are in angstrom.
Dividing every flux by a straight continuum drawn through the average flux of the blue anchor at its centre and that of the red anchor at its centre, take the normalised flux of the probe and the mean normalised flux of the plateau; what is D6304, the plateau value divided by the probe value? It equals 1.00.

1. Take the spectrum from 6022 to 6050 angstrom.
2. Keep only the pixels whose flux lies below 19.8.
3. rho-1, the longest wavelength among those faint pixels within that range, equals 6045.84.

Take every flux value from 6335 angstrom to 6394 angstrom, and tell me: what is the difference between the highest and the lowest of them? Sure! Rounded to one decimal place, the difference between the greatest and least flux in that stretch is 4.7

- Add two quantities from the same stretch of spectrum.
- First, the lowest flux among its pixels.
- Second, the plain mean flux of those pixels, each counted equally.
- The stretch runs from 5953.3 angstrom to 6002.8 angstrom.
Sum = 34.6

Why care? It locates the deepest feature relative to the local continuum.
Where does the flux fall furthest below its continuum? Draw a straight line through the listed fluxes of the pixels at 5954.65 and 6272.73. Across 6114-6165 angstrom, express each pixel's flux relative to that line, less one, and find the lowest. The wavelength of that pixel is 6115.85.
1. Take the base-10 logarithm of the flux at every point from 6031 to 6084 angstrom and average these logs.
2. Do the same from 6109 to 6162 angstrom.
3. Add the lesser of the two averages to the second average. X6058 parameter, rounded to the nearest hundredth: 2.54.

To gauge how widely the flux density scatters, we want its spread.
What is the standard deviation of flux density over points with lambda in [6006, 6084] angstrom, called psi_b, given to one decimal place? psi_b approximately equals 1.5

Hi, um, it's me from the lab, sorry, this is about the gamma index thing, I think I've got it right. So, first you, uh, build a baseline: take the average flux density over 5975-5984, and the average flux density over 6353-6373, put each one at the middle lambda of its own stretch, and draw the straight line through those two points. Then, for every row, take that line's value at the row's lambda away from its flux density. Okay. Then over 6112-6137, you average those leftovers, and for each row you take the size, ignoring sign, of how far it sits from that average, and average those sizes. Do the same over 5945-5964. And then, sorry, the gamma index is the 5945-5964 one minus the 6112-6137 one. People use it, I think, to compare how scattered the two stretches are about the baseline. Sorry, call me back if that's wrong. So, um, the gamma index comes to -1.3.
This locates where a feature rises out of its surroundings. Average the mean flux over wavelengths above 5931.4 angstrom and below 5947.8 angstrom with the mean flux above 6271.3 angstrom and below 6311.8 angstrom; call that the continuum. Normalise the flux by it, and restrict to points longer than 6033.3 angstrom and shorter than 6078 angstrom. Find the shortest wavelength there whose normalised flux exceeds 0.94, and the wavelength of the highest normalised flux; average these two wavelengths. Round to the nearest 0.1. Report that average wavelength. 6047.2 angstrom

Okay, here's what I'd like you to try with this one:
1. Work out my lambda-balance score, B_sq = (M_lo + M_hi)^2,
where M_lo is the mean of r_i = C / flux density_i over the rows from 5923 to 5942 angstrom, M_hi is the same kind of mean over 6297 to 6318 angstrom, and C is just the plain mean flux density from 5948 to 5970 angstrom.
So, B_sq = 3.65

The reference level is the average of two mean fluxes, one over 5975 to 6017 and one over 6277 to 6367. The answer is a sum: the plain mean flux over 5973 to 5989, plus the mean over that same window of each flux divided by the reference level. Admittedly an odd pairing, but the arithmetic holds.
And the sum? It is 20.7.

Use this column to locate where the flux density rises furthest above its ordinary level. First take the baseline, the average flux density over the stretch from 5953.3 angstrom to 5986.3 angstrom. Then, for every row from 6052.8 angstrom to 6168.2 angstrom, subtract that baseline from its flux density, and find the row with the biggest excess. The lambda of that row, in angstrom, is 6149.74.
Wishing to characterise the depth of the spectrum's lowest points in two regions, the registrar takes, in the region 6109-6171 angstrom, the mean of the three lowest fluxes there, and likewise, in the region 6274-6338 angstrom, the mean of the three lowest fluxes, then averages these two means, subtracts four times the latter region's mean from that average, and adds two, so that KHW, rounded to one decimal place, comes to -51.5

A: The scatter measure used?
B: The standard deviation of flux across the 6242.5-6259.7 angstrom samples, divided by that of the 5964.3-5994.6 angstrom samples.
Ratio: 0.8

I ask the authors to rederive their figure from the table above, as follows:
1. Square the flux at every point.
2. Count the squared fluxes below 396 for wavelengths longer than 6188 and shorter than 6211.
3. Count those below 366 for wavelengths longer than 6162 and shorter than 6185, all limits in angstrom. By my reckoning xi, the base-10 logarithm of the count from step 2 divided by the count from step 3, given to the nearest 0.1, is -0.3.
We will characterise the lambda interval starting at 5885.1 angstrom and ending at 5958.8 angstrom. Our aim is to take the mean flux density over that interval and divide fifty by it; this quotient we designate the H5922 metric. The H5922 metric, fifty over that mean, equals 2.73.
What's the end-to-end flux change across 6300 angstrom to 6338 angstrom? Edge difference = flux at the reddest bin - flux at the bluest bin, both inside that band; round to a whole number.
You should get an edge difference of 6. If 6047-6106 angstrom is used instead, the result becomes -6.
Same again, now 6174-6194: 2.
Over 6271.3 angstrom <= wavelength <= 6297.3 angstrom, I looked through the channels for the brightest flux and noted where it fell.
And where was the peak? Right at 6287.19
